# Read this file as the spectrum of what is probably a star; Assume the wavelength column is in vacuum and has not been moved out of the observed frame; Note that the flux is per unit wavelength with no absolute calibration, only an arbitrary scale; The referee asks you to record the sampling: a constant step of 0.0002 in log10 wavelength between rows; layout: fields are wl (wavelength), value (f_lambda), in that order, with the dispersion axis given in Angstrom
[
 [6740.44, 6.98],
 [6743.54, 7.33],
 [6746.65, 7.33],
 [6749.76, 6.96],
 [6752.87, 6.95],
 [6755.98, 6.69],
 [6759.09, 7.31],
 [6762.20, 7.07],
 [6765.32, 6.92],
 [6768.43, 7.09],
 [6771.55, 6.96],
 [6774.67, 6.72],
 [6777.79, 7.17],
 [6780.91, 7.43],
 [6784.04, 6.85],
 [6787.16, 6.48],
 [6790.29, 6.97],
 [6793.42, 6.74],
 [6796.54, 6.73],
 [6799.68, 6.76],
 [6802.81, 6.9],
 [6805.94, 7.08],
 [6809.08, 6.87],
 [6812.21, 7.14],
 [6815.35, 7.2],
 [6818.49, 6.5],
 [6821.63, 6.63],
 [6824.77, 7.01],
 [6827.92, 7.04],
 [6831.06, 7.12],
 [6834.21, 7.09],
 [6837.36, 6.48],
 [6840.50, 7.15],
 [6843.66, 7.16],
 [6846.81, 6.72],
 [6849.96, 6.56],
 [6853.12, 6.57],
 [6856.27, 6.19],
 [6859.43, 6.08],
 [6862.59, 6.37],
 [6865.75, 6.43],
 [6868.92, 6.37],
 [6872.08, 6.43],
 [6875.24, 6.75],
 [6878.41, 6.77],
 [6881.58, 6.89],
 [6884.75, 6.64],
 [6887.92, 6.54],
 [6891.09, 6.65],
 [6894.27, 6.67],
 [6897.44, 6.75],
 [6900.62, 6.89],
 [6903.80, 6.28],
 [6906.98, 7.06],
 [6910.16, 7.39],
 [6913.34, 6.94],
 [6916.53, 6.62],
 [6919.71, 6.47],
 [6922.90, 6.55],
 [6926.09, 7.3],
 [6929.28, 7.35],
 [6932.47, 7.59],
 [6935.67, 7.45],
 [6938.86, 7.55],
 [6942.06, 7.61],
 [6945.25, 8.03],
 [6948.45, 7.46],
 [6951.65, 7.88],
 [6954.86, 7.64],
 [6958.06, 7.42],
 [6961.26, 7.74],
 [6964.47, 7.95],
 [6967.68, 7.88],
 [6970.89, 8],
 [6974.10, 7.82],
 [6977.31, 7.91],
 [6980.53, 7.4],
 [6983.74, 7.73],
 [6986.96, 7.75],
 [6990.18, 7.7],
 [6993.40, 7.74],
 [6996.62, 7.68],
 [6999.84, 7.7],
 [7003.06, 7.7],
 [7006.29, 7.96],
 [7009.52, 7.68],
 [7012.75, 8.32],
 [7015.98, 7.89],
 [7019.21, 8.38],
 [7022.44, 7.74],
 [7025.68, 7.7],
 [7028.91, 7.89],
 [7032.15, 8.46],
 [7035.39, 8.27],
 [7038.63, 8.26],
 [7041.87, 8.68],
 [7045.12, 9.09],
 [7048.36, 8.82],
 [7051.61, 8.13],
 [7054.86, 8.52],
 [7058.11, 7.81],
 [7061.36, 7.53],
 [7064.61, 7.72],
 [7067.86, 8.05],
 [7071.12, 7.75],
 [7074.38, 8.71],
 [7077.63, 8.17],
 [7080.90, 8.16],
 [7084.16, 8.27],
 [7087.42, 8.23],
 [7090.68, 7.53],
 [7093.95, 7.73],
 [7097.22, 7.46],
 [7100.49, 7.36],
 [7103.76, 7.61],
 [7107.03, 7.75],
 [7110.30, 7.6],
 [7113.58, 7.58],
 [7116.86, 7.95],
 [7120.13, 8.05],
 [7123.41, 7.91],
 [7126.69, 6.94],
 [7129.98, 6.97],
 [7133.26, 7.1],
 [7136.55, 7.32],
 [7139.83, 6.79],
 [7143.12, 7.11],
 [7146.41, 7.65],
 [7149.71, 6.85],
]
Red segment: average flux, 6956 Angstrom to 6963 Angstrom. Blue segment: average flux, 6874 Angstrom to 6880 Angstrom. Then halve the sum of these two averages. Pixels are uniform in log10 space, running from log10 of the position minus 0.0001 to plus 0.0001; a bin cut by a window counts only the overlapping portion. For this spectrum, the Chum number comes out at 7.2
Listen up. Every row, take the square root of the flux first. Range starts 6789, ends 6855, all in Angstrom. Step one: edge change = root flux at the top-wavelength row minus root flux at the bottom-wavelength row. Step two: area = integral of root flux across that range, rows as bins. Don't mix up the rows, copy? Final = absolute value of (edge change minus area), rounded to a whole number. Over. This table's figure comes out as 173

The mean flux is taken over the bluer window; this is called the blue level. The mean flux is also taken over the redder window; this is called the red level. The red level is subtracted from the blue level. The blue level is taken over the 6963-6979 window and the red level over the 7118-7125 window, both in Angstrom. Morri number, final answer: -0.1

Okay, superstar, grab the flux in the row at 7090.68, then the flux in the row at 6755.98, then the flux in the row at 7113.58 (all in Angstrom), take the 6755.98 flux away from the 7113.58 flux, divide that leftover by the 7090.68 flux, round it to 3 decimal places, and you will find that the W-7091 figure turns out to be 0.118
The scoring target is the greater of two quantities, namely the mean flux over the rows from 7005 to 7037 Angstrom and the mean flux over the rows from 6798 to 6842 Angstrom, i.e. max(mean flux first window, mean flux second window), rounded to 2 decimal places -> 8.03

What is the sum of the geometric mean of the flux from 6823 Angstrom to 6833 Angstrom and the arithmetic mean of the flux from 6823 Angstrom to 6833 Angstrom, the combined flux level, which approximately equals 14.1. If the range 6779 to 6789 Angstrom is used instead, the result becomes 13.8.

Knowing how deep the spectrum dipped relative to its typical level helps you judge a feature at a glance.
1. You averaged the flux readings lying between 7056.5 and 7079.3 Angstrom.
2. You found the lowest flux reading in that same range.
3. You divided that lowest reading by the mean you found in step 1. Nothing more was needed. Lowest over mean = 0.946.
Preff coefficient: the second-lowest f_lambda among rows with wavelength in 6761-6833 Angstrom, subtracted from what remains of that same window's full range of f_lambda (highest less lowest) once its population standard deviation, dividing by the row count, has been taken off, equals -5.78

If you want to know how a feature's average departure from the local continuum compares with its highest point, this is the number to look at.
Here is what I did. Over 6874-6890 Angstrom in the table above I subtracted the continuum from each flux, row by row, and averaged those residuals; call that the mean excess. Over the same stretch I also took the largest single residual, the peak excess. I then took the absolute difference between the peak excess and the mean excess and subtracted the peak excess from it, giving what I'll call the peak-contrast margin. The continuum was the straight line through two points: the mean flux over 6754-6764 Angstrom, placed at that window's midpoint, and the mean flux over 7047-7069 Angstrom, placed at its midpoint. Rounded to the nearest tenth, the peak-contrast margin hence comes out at 0.7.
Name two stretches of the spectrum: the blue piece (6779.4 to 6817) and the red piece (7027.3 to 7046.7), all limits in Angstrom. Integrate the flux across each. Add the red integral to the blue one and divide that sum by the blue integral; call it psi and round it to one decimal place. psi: 1.6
